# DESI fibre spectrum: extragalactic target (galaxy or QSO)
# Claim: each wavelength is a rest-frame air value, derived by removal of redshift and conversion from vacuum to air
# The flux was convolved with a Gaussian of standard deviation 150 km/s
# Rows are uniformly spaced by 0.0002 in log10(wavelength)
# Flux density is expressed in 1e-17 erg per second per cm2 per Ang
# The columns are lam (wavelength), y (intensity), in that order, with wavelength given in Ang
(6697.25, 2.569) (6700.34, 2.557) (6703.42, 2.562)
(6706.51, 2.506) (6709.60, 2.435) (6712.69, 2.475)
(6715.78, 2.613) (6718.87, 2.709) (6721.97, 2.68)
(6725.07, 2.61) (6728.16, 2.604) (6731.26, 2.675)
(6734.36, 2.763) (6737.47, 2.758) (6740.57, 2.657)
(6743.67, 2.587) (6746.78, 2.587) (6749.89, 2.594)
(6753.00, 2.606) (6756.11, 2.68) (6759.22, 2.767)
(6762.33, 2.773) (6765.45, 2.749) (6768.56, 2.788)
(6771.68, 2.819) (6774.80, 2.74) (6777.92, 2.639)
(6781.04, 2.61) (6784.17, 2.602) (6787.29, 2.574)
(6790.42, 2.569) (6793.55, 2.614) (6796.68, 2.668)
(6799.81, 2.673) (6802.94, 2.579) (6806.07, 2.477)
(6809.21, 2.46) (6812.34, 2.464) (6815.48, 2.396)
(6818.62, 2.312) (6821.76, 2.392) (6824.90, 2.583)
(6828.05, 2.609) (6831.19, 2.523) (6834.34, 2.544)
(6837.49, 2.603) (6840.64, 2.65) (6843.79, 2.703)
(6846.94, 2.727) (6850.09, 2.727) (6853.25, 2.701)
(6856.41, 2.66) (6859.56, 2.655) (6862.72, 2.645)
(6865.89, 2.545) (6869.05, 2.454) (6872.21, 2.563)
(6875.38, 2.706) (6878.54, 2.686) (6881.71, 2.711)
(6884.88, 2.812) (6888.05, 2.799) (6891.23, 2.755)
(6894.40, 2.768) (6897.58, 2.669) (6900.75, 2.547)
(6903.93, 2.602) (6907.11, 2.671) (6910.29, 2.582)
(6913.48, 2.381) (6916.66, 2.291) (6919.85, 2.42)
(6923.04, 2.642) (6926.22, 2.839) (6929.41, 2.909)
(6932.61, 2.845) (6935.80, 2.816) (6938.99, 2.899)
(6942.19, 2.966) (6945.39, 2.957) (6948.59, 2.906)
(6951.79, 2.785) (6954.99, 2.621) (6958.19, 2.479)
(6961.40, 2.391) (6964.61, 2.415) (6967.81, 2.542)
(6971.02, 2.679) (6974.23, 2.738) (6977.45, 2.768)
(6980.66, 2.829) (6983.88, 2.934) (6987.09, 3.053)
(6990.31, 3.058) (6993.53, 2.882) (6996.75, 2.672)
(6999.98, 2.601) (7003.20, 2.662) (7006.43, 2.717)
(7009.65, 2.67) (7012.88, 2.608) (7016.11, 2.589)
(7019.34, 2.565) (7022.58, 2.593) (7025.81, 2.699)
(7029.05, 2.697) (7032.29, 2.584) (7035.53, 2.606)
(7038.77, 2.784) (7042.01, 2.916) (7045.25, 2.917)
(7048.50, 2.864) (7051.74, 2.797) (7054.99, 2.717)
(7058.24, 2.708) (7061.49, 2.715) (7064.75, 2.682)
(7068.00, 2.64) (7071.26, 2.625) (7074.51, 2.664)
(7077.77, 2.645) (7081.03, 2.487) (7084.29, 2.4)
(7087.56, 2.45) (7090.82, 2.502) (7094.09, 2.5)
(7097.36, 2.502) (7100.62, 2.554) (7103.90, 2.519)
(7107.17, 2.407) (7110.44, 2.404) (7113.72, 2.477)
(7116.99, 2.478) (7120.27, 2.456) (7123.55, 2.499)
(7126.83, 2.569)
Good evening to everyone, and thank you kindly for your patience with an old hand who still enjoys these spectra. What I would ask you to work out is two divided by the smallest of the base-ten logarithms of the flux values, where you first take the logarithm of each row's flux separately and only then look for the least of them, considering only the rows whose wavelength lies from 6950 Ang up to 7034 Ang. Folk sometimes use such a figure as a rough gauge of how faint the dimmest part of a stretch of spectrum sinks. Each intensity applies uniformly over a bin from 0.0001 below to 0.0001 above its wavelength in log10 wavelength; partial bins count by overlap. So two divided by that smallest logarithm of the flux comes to 5.28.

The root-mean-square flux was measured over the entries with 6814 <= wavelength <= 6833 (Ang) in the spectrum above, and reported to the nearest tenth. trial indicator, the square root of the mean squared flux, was 2.5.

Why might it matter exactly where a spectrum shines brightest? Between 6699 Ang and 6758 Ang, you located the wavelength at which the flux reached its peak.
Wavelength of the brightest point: 6734.36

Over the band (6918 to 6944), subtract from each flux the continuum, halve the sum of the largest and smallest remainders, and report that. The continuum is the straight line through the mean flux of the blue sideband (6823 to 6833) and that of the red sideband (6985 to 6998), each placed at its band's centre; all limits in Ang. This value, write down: -0.10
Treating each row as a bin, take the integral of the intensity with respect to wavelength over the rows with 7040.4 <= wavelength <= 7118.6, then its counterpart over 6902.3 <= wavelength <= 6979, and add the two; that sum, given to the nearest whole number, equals 409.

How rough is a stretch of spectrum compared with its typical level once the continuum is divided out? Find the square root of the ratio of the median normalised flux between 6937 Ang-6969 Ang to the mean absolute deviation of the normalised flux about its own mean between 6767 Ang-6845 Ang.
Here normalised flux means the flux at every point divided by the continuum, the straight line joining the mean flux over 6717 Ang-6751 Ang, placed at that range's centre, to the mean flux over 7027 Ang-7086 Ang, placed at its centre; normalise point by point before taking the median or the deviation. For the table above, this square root 5.43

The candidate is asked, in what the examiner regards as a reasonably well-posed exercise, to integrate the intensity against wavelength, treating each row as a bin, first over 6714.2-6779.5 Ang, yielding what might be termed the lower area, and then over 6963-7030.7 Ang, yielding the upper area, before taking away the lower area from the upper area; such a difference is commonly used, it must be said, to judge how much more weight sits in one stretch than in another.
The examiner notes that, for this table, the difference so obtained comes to 8.3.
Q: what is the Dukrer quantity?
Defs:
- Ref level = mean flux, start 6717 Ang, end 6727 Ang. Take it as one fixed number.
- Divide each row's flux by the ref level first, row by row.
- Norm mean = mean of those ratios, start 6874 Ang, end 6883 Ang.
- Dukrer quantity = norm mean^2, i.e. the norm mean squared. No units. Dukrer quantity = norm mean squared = 1.03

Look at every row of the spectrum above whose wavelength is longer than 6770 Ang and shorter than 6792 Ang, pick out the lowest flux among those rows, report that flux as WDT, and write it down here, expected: 2.569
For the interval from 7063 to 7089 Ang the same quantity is 2.4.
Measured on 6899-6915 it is 2.381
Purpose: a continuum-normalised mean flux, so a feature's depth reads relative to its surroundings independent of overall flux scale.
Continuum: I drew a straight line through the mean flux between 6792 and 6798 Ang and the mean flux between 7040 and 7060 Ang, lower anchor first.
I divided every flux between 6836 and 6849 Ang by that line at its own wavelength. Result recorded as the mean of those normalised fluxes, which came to 1.00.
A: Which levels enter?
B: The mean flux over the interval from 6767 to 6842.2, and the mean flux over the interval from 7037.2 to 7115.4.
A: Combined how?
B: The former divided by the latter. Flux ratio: 0.984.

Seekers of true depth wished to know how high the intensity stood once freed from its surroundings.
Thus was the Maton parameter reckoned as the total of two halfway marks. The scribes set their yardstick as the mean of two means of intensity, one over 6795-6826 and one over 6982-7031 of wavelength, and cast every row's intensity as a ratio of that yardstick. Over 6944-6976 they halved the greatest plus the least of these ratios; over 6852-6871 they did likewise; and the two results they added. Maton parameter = 2.007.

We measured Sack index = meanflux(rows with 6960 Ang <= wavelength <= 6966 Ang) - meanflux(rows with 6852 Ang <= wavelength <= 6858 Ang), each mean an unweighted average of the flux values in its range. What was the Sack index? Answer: -0.28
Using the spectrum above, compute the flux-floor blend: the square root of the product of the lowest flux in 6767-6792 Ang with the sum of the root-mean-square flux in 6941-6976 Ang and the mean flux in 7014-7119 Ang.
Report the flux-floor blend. 3.69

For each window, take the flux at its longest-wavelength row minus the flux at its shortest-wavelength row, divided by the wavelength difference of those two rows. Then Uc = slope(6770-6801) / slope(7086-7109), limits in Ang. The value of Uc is 2.4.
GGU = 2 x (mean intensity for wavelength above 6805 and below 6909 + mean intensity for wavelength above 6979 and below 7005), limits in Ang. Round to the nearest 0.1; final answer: 10.9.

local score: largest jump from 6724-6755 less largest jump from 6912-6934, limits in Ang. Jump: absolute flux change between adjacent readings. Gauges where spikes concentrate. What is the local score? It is -0.121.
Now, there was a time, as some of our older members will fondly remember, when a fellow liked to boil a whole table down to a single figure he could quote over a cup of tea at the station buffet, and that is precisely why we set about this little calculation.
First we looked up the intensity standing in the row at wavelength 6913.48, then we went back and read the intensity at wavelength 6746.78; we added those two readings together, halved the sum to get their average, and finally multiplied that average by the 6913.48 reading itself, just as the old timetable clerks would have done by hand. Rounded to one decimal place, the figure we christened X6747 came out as 5.9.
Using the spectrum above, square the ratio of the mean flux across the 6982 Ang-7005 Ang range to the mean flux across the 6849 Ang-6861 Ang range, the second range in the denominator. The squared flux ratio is 1.116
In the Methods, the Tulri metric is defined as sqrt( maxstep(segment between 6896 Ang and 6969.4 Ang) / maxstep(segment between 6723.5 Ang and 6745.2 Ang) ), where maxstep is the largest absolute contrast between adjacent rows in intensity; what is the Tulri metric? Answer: 1.48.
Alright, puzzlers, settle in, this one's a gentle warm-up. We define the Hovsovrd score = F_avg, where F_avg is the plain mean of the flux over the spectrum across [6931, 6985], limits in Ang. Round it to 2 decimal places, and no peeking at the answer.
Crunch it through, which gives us 2.74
